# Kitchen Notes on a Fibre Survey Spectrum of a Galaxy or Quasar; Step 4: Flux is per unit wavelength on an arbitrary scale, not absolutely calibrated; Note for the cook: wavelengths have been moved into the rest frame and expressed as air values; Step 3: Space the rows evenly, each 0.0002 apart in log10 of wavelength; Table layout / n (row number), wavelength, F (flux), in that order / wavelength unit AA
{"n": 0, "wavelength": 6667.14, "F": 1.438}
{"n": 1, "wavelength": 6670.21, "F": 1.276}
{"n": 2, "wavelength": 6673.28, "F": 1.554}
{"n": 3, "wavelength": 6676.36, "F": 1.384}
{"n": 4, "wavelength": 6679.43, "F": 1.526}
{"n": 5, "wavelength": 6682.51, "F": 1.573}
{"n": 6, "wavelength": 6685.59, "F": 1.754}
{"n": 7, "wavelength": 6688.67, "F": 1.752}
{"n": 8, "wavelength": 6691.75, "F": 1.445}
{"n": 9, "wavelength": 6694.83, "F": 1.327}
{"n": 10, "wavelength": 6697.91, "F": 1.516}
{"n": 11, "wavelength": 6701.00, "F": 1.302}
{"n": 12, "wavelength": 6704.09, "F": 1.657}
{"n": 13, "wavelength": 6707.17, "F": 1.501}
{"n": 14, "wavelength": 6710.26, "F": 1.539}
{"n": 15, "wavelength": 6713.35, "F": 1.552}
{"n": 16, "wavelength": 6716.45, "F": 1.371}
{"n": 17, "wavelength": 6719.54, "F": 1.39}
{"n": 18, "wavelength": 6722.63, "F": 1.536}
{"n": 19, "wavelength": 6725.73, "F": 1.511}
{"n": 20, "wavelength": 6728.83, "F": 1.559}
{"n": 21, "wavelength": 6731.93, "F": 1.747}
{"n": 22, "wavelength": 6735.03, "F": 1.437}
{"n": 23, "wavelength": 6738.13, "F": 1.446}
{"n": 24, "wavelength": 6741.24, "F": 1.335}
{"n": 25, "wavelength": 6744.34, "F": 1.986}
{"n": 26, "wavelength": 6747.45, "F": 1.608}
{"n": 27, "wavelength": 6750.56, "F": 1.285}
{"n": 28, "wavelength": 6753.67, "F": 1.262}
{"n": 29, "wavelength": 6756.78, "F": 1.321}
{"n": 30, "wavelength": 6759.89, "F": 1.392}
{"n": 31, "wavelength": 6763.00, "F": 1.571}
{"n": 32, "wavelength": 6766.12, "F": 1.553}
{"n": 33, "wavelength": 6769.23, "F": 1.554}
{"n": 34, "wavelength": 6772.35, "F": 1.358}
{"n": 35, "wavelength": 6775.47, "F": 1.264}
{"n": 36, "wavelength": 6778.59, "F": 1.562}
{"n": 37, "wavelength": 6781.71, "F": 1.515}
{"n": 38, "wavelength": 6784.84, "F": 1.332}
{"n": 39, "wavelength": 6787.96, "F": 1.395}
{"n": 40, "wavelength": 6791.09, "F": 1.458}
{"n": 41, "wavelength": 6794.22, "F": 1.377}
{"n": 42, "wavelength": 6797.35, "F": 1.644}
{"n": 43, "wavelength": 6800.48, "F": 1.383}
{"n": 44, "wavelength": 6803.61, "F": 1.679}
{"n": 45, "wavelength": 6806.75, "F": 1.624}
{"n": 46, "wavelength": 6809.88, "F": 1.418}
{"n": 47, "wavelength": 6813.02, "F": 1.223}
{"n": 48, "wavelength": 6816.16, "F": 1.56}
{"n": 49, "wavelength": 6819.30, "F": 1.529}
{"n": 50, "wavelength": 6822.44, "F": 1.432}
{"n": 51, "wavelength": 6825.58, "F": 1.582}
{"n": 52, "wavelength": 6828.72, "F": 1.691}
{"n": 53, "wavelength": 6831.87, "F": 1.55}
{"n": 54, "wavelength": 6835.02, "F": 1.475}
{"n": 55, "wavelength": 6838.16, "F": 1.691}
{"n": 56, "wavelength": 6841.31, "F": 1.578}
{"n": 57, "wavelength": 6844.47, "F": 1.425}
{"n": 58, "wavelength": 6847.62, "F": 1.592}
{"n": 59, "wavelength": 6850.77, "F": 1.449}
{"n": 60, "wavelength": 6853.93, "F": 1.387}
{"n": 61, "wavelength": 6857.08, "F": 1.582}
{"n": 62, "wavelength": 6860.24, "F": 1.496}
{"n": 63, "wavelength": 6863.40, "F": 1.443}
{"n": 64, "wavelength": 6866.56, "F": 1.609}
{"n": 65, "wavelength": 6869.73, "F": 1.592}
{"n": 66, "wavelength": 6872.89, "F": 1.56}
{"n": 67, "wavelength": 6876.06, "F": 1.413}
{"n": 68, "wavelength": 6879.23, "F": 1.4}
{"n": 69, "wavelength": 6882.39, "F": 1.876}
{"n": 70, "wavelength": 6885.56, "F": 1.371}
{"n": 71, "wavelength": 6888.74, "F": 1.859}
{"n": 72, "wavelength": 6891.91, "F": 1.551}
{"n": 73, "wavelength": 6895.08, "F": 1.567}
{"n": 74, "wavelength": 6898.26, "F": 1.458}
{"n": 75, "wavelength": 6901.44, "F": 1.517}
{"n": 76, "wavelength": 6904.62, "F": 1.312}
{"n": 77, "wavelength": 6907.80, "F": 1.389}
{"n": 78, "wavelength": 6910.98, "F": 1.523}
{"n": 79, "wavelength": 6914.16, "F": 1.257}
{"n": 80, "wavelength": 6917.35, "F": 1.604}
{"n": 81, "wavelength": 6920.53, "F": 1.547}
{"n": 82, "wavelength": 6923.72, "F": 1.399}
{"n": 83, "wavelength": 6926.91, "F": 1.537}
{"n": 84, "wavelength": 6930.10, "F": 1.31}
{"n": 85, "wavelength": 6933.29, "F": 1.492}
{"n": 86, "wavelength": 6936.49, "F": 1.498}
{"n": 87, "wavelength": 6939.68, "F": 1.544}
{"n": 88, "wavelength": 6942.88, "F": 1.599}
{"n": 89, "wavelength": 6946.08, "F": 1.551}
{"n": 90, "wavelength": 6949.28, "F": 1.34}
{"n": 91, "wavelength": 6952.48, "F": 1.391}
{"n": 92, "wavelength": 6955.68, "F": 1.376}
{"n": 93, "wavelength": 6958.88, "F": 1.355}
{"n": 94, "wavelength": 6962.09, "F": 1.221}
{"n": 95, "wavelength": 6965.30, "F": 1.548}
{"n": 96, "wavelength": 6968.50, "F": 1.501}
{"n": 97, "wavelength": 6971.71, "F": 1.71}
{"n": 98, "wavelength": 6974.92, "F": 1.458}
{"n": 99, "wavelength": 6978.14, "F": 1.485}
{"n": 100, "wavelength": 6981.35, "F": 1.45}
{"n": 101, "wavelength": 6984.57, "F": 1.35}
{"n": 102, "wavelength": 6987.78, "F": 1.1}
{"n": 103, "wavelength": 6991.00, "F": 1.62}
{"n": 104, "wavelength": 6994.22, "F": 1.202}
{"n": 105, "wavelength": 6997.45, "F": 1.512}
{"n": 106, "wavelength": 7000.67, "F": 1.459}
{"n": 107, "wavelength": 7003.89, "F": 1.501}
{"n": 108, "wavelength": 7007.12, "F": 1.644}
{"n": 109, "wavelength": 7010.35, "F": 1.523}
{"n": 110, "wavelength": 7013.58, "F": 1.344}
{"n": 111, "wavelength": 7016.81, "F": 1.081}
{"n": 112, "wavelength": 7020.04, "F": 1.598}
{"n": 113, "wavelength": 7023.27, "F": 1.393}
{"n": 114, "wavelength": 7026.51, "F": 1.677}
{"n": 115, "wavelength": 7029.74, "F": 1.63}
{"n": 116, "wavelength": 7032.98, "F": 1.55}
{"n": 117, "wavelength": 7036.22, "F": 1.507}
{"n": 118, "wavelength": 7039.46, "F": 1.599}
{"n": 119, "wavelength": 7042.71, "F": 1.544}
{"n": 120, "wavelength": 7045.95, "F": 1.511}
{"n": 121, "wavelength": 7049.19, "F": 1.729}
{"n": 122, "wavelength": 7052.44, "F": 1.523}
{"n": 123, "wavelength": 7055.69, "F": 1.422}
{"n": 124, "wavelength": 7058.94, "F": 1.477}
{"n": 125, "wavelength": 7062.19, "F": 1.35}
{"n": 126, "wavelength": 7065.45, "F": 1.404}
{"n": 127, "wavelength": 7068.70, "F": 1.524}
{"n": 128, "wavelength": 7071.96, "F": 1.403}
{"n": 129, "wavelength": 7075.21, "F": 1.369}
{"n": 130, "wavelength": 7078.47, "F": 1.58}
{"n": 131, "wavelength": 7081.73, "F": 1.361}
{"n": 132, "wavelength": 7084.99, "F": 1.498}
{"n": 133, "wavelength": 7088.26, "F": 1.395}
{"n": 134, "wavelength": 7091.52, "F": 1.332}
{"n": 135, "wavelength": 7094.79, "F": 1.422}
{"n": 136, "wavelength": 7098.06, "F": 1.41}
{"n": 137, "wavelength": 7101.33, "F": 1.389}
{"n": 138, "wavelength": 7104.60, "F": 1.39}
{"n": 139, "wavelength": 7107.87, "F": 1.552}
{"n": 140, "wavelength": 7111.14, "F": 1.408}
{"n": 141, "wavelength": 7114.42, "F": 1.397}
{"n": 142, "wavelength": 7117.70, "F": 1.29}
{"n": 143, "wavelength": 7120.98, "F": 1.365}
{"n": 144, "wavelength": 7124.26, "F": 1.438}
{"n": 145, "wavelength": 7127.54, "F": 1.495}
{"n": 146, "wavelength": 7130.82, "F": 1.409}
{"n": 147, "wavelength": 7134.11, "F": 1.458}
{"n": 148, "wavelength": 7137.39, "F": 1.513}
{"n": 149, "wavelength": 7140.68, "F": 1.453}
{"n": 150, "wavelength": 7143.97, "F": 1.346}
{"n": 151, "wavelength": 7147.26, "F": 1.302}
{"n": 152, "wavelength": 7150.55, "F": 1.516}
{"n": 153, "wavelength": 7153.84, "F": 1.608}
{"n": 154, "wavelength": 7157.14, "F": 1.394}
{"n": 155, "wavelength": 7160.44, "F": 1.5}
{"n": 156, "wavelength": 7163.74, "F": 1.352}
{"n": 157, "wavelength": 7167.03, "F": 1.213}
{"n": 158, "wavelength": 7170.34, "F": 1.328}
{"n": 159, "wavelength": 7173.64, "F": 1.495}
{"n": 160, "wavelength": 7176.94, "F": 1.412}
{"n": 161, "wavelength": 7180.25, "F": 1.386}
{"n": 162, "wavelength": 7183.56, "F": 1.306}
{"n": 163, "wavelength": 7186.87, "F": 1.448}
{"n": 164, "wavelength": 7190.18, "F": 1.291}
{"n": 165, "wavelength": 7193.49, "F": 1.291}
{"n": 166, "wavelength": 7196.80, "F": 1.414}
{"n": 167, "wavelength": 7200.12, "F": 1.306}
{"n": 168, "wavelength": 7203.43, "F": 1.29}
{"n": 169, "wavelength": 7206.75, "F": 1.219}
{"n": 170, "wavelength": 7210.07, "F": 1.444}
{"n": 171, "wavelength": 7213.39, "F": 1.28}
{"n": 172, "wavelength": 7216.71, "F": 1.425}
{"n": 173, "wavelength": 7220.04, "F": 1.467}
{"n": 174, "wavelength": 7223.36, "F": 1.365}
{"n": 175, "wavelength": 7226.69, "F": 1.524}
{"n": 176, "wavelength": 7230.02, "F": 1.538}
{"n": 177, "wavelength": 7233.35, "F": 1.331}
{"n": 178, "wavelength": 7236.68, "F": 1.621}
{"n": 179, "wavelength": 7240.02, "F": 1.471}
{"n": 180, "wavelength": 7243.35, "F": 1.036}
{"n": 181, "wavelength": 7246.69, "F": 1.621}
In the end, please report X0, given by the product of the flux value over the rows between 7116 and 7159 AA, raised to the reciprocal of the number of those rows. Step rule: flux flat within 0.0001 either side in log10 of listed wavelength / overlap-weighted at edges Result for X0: 1.43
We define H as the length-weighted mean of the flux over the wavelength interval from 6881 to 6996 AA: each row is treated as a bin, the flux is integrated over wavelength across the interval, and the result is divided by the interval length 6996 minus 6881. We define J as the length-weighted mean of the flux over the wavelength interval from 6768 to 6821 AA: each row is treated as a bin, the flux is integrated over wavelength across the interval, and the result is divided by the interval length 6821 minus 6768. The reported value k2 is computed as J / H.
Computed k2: 1.00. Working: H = 1.47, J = 1.46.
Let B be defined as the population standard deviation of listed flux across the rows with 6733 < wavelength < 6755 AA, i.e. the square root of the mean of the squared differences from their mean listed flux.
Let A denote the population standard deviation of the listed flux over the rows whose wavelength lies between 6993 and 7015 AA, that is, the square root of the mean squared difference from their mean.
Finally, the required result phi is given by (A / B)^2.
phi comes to 0.3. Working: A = 0.132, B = 0.234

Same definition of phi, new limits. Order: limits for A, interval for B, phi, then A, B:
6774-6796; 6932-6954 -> 1.3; 0.096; 0.085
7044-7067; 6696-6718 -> 1.1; 0.114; 0.110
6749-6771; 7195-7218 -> 2.5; 0.127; 0.081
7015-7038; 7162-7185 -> 5.2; 0.188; 0.082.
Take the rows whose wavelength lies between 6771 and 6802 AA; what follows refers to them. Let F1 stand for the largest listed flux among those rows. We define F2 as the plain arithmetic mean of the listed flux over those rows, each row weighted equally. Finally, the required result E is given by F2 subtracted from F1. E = 0.22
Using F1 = 1.644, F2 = 1.43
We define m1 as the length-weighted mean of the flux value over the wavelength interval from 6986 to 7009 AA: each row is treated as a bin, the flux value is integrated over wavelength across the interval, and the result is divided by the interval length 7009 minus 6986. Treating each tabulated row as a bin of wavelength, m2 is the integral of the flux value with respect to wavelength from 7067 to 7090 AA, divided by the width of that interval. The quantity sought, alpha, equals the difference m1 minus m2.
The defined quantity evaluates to -0.01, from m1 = 1.43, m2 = 1.45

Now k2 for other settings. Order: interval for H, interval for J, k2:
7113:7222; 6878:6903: 1.14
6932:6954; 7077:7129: 0.95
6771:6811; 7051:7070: 0.99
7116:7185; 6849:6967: 1.05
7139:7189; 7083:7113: 1.01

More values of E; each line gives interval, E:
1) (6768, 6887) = 0.37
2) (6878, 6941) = 0.38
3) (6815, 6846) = 0.14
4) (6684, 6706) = 0.22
